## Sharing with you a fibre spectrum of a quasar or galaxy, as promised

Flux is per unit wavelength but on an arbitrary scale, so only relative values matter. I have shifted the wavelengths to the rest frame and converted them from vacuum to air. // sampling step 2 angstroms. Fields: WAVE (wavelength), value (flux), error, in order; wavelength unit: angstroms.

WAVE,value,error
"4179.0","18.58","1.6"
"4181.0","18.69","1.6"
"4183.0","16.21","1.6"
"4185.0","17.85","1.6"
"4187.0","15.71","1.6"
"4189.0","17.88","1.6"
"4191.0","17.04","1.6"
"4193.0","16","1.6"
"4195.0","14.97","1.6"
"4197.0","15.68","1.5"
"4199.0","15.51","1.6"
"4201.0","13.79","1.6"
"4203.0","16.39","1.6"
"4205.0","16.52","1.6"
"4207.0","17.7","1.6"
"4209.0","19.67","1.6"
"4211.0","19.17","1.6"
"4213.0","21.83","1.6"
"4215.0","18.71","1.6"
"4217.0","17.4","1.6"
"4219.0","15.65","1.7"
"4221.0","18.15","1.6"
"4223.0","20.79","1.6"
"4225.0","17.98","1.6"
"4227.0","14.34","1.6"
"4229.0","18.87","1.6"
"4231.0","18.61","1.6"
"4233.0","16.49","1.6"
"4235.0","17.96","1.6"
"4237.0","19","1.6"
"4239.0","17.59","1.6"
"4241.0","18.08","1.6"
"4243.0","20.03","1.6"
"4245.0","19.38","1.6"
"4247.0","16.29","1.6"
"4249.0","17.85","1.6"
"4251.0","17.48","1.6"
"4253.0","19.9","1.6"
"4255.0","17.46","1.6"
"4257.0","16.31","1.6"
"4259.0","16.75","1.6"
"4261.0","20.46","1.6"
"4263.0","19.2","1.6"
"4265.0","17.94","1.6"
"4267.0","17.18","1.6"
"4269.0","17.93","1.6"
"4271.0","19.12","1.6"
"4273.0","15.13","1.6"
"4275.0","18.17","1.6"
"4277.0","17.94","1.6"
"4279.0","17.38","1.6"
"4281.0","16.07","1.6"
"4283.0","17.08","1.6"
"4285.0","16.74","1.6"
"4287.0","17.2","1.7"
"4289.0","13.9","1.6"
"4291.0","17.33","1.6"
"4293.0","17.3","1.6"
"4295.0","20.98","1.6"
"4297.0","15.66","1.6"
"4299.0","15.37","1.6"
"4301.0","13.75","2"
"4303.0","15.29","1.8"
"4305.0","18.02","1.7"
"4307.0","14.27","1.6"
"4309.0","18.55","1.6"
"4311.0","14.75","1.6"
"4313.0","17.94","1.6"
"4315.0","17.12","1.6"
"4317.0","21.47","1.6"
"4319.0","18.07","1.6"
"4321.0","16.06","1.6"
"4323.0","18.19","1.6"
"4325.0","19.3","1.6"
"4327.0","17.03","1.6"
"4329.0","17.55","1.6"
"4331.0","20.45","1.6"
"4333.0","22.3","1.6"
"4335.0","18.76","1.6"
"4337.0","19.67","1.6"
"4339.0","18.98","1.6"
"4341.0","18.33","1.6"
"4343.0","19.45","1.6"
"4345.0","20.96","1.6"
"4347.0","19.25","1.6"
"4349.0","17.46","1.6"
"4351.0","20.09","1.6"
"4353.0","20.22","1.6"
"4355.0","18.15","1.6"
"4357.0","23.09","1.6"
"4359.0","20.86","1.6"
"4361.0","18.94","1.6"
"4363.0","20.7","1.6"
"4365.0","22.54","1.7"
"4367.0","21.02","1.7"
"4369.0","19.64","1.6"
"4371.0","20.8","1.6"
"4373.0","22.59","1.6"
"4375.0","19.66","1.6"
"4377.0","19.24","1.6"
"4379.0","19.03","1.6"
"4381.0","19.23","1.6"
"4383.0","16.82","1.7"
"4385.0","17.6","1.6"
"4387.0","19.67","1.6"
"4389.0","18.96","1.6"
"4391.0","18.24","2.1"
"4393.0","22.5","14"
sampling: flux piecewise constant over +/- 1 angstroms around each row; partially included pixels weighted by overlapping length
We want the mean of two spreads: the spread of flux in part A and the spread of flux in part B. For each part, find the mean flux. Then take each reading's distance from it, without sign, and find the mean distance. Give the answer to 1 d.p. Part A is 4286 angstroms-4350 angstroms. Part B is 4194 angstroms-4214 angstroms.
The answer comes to 1.8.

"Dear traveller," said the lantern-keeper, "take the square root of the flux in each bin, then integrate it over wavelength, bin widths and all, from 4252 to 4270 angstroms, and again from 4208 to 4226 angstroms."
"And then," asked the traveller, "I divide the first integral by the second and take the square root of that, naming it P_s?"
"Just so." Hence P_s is 0.99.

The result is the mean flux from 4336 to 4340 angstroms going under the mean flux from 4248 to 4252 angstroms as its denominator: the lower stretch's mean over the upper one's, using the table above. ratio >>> 0.91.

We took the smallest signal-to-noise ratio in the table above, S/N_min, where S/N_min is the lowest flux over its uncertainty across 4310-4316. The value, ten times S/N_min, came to 92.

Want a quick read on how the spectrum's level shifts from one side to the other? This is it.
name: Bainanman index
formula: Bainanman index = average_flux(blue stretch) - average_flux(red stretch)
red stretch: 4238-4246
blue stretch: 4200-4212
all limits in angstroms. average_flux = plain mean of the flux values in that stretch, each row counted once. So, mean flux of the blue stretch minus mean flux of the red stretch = -1.6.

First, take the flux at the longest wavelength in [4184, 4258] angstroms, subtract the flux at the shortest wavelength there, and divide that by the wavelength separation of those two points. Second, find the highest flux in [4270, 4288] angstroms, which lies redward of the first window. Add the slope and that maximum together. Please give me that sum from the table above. 19.1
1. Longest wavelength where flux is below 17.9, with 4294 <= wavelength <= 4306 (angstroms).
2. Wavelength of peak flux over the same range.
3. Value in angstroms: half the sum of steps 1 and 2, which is 4299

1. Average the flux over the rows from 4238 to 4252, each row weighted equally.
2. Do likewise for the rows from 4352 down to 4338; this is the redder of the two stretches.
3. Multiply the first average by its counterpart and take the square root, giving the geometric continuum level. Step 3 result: 18.7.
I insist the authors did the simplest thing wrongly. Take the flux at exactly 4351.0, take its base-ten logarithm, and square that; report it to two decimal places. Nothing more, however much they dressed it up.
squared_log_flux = 1.70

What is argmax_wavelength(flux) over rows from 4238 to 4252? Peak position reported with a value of 4243.0 angstroms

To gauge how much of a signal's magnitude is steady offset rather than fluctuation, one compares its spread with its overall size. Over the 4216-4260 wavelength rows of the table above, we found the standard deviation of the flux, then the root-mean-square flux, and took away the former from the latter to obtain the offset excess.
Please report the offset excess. 16.4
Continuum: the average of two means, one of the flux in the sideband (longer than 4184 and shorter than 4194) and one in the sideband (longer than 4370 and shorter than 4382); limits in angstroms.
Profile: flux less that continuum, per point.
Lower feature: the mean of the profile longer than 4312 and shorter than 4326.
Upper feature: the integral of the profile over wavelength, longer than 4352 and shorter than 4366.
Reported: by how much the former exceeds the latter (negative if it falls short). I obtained -30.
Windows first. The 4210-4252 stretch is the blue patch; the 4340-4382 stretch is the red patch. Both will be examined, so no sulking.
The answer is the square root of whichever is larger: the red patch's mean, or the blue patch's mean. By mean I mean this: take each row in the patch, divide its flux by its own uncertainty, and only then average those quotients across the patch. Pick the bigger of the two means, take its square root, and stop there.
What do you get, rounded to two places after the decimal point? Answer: 3.53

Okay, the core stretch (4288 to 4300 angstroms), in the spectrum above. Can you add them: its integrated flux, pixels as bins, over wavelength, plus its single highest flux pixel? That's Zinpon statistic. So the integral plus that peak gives 222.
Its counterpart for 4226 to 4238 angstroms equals 230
